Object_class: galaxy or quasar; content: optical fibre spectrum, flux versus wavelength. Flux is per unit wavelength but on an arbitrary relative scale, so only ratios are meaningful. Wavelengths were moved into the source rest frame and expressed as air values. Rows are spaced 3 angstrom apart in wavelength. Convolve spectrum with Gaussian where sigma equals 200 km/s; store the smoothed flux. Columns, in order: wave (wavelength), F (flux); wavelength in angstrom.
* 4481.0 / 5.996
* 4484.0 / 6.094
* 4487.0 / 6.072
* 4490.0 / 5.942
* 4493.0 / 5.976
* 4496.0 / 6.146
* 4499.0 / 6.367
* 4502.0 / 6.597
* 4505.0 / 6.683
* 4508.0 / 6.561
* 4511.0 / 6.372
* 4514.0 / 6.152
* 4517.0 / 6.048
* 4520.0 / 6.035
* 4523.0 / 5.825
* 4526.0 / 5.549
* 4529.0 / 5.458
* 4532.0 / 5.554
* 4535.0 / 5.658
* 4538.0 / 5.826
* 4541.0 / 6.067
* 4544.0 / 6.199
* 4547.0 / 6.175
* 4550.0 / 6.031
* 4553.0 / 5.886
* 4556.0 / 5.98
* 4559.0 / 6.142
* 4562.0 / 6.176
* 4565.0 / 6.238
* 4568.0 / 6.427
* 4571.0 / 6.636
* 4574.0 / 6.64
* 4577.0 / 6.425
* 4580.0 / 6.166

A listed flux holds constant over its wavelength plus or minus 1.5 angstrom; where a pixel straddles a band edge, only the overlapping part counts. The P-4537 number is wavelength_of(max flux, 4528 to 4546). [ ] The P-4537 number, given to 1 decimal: 4544.0 angstrom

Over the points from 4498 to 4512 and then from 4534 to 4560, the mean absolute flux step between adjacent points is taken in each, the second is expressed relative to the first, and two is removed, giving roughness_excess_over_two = -1.1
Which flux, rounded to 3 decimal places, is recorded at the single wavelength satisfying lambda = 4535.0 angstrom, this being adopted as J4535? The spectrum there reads 5.658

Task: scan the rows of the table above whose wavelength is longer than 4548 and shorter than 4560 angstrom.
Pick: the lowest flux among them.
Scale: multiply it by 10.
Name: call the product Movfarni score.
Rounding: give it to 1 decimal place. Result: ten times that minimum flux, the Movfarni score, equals 58.9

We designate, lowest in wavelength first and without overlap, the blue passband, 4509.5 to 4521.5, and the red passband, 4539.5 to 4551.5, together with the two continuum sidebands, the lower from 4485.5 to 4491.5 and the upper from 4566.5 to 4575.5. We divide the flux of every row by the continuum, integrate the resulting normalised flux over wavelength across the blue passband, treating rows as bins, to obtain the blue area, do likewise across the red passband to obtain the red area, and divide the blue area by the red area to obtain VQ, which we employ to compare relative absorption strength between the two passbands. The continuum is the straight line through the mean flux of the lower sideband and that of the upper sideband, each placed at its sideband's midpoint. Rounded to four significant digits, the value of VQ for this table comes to 1.039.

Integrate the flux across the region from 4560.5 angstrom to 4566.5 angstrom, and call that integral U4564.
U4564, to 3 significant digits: 37.2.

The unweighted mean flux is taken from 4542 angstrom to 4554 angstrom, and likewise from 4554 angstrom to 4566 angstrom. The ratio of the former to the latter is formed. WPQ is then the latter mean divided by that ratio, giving 6.2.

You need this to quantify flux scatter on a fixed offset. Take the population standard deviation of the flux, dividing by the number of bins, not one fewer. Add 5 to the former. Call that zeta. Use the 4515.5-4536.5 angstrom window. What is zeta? 5.22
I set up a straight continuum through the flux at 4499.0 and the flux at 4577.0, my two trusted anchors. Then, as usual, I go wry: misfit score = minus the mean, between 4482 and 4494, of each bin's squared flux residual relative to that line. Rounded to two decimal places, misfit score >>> -0.12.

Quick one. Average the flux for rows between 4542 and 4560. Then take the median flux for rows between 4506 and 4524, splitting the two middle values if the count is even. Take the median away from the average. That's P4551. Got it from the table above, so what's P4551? 0.0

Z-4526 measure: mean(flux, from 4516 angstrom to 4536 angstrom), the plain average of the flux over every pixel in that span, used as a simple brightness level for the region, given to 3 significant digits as 5.73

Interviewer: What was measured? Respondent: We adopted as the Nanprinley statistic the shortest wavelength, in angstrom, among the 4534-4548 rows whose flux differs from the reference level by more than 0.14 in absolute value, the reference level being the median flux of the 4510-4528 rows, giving 4535.0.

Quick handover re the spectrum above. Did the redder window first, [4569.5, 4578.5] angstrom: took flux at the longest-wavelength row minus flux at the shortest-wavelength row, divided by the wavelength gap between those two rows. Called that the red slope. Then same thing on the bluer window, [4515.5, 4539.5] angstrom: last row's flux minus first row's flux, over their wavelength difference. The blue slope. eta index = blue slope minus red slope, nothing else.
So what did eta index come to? 0.02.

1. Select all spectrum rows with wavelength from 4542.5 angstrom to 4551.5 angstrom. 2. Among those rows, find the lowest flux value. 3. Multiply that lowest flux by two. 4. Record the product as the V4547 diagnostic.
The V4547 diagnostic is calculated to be 12.1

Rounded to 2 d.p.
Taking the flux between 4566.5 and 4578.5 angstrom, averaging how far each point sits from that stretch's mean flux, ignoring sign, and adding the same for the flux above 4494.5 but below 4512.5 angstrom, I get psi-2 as 0.27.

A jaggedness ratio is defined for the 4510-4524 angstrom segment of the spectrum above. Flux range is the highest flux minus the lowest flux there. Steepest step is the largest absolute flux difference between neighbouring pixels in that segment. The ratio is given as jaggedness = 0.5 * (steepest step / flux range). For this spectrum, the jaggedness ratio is 0.20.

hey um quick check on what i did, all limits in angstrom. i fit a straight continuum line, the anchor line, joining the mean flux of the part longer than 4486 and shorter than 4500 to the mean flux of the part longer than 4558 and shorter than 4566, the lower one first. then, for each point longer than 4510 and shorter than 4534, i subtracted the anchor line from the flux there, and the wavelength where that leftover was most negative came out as 4529.0 angstrom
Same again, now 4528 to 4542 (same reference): 4529.0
